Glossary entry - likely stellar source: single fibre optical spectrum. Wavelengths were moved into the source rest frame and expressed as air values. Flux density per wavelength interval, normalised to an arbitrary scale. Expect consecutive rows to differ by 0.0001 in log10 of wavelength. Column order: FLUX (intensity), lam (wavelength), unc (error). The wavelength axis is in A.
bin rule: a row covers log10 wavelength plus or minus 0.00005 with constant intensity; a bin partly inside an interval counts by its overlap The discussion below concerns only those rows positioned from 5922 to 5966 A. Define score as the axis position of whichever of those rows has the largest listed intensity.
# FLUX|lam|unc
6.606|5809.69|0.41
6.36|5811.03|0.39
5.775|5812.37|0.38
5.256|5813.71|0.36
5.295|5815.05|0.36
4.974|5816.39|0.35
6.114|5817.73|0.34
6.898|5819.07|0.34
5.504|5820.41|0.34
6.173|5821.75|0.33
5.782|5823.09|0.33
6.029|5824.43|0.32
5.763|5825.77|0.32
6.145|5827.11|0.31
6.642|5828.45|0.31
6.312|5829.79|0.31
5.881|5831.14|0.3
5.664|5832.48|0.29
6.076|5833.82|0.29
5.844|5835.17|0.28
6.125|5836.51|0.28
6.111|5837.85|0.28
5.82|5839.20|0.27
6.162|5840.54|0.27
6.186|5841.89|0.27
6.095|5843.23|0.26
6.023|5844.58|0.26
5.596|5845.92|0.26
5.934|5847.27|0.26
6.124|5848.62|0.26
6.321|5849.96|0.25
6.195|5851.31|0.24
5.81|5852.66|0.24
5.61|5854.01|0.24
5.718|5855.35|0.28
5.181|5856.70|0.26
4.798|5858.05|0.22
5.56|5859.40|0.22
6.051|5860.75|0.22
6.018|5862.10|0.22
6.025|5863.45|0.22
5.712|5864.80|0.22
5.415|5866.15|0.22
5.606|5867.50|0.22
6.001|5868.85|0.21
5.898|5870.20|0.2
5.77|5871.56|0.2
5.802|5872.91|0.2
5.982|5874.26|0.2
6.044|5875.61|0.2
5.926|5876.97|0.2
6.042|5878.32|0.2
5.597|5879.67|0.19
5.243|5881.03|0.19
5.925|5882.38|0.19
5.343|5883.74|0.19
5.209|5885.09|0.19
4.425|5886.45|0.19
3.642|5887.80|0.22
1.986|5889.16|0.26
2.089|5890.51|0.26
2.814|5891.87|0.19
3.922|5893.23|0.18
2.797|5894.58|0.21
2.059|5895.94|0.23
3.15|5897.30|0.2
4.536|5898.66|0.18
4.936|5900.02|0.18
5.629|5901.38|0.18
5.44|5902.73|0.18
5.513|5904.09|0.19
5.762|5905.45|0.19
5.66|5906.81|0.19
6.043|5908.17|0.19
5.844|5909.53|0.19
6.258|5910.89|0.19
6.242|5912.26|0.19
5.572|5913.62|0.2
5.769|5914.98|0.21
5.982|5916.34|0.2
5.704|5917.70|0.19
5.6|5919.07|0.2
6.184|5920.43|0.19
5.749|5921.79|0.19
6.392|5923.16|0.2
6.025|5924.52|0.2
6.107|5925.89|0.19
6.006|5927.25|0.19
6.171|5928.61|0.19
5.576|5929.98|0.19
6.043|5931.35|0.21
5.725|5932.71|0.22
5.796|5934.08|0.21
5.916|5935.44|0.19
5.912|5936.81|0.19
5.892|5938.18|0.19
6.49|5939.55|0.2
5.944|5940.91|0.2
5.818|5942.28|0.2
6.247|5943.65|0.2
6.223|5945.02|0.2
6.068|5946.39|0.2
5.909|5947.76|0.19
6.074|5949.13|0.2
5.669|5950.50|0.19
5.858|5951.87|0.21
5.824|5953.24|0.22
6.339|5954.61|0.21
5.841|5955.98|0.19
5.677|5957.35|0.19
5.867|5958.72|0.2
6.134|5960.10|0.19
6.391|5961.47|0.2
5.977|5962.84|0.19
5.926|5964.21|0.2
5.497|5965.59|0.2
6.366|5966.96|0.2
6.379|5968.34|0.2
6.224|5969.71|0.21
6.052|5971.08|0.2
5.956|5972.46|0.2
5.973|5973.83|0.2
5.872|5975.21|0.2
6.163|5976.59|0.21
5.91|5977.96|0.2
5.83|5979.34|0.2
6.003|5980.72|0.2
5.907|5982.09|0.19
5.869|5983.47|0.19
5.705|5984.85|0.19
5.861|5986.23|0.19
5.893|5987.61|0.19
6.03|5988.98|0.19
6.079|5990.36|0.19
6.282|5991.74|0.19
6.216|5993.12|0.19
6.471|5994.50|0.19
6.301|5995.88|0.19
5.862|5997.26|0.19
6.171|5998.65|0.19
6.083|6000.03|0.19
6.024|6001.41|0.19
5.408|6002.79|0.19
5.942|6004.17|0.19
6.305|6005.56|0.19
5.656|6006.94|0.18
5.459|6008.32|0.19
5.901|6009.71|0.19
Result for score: 5939.55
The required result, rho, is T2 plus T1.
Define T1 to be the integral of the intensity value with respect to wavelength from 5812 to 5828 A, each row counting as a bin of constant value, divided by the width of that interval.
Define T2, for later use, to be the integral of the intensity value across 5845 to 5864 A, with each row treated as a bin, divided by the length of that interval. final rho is 11.6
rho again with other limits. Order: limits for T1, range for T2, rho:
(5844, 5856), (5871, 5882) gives 11.7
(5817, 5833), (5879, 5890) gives 10.7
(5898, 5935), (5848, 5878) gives 11.6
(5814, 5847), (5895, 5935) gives 11.5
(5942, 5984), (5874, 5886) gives 11.7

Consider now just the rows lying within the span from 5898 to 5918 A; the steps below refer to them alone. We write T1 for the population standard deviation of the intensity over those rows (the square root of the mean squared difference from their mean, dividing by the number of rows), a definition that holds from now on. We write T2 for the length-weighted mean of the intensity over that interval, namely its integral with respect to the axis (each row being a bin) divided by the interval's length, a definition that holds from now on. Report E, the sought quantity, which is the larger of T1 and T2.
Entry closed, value 5.66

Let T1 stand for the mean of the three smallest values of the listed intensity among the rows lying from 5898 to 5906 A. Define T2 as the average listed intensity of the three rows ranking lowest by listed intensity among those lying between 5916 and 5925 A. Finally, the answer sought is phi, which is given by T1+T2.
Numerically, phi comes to 10.7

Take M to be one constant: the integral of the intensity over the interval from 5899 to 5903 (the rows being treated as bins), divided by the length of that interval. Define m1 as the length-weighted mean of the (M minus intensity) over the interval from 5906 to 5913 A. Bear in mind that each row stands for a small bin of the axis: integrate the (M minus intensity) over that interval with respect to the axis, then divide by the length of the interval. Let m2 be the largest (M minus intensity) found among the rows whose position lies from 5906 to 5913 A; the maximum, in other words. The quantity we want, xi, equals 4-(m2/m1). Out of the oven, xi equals 3.5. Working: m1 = -0.74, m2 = -0.4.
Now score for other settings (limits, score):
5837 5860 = 5849.96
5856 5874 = 5860.75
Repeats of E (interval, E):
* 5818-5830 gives 6.14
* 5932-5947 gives 6.00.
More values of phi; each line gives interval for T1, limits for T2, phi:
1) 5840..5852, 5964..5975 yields 11.6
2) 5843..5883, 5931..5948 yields 10.9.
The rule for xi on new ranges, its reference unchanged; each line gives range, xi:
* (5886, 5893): 2.5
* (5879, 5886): 4.3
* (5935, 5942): 3.2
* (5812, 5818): 5.8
